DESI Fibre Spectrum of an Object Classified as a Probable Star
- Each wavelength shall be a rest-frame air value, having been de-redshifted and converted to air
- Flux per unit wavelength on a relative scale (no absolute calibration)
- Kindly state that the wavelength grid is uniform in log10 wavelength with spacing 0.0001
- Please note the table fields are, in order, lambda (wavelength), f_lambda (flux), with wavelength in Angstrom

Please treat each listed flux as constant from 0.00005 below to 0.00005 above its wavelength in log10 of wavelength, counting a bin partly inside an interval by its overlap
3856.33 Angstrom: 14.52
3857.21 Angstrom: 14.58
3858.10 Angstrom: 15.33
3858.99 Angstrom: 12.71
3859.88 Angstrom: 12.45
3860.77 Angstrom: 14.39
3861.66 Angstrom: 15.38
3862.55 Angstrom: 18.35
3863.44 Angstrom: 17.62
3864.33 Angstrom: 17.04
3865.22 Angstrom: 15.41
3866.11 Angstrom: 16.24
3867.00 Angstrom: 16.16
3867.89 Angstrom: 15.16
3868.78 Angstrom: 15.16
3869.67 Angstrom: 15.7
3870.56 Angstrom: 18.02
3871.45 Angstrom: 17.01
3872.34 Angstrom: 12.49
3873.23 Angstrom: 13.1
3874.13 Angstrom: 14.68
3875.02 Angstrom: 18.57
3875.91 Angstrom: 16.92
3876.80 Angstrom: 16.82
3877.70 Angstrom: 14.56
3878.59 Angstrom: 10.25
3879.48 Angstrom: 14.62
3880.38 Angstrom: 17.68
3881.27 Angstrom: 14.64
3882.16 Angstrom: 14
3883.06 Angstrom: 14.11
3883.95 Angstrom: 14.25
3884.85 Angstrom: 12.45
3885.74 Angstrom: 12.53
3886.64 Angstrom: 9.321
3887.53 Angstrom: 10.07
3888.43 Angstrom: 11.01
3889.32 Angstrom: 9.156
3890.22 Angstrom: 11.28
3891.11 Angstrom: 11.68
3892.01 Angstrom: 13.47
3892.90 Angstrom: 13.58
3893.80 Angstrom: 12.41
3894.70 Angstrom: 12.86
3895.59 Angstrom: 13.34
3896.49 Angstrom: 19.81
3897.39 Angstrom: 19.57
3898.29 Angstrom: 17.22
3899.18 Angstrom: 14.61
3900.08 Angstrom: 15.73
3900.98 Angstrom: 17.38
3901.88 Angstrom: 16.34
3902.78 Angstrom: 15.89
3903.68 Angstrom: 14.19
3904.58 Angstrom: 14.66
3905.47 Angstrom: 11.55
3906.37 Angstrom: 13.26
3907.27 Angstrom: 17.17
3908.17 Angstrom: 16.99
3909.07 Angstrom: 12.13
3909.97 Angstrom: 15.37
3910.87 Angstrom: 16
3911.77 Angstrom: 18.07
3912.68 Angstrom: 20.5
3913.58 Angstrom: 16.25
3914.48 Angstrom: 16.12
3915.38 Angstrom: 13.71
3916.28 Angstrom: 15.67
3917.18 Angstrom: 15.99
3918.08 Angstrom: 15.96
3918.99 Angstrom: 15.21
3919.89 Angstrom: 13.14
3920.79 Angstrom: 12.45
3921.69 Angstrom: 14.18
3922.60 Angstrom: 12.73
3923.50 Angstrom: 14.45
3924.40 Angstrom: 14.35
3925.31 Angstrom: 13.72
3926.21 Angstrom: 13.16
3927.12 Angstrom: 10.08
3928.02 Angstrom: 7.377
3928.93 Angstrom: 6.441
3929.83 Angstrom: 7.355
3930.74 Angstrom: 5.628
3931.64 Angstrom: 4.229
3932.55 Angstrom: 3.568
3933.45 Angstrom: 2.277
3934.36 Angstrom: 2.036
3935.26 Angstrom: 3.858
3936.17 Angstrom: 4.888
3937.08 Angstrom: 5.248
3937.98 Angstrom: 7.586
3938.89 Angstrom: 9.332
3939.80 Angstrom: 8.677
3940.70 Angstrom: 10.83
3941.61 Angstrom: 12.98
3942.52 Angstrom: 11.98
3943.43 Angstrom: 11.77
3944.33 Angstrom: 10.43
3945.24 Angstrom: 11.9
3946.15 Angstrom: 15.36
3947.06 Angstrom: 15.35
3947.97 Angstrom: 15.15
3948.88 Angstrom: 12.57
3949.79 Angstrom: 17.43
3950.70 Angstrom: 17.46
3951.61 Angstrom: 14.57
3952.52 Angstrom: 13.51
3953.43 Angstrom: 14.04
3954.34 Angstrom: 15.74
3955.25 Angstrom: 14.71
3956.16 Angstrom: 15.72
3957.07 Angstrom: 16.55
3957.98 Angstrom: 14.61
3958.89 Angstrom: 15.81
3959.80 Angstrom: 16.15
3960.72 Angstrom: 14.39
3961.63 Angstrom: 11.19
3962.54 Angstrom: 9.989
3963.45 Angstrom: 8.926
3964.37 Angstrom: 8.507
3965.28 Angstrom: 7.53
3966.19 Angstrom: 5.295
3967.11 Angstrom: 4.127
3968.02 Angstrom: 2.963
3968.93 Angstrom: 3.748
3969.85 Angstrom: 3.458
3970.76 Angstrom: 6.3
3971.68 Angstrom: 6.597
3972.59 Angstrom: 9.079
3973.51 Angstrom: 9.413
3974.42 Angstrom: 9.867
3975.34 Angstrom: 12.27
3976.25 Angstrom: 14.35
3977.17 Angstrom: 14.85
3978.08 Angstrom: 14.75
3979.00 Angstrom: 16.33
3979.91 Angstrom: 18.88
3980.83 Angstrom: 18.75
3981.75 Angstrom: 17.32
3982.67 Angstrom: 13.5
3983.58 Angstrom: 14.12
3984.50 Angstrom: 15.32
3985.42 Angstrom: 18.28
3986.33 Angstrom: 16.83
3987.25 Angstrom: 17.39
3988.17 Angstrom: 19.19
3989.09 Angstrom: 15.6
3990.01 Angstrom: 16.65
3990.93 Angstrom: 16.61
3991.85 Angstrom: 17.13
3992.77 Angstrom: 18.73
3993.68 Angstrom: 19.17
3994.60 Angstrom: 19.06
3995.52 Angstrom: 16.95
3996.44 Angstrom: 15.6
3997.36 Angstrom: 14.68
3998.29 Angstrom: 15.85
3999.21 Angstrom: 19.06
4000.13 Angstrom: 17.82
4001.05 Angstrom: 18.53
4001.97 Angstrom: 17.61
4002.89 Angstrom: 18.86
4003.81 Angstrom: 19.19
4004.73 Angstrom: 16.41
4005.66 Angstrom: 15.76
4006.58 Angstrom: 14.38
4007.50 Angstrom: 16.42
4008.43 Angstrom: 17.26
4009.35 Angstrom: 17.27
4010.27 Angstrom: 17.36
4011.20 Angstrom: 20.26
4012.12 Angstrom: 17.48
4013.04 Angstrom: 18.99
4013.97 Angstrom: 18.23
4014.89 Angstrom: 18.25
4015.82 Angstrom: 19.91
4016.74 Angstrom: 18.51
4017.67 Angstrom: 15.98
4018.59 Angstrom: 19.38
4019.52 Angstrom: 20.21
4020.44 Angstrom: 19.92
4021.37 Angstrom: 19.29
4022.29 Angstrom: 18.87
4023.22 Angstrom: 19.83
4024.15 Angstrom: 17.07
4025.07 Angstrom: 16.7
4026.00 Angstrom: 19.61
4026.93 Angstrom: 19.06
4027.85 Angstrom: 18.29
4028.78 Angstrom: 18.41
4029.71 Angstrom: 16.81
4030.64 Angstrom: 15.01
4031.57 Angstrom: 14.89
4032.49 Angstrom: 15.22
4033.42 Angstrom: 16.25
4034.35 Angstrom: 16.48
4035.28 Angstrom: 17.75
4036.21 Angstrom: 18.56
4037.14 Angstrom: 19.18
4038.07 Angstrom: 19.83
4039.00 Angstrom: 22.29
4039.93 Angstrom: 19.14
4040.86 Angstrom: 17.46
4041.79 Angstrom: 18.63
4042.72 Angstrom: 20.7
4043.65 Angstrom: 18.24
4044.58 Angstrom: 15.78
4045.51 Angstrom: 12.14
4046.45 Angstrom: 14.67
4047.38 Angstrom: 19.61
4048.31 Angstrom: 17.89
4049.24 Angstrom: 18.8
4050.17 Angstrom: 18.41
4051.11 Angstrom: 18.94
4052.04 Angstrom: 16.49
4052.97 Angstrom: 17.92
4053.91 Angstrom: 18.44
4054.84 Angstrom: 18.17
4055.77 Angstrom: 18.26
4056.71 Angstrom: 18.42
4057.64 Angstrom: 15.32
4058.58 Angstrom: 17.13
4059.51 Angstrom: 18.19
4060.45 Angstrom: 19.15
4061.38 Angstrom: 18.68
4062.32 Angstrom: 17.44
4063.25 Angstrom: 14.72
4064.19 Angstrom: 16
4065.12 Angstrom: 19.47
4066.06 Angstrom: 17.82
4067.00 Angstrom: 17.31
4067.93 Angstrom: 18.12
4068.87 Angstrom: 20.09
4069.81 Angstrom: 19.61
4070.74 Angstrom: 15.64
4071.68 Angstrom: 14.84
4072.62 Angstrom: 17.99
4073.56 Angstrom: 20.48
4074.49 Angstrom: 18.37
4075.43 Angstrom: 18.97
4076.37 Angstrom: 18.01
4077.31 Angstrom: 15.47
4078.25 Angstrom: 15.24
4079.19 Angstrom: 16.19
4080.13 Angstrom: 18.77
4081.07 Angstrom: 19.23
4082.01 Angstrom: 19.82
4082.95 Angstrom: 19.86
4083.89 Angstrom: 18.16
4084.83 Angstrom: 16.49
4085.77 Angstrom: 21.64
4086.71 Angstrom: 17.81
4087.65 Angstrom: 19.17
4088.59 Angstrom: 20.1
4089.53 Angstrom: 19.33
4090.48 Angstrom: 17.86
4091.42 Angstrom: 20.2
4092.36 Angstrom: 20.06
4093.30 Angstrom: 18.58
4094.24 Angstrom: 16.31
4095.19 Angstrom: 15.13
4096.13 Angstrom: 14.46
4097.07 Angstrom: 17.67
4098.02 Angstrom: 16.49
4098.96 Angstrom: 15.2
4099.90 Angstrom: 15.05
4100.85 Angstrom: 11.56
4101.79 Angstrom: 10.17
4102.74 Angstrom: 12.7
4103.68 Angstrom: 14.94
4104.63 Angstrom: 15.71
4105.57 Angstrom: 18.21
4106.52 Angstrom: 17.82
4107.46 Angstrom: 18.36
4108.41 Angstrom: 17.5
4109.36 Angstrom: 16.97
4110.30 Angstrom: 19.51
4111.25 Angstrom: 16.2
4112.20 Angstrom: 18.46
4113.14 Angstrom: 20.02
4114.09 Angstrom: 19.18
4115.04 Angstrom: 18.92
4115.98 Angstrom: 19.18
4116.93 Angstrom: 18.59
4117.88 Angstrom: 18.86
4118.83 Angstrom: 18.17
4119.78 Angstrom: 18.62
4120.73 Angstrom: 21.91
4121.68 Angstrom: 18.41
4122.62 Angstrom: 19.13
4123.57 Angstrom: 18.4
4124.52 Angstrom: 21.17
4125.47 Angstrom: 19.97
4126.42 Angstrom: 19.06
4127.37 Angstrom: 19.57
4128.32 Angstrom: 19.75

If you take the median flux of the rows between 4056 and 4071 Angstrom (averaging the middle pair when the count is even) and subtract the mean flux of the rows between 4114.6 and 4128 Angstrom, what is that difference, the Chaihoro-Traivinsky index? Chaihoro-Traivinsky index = -1.3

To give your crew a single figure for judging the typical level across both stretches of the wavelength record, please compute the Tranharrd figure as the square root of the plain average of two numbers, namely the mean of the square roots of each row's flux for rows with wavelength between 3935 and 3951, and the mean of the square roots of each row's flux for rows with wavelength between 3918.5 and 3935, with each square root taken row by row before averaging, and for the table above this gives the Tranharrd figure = 1.77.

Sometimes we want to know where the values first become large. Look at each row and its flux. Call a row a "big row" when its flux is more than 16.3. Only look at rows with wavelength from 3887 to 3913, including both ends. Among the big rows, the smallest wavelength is 3896.49 Angstrom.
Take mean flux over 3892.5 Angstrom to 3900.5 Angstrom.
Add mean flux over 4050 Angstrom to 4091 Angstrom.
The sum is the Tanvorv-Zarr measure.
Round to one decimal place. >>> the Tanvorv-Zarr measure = 33.5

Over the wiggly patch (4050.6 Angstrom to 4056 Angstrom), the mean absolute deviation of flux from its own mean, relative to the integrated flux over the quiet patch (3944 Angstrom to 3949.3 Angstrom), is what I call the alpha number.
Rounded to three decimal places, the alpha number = 0.008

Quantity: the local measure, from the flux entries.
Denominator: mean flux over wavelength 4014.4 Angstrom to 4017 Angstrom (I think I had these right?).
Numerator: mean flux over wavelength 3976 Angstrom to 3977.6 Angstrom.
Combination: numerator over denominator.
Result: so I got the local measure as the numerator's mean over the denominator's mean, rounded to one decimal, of 0.8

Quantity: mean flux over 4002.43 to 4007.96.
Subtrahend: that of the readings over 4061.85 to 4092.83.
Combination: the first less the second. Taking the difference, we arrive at -1.4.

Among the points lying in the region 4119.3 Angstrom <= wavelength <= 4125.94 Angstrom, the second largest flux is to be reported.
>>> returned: 21.17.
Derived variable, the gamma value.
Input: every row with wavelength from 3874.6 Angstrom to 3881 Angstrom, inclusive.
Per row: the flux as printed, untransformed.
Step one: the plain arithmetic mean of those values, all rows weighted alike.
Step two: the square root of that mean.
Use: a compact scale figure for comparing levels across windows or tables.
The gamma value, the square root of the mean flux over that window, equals 3.95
